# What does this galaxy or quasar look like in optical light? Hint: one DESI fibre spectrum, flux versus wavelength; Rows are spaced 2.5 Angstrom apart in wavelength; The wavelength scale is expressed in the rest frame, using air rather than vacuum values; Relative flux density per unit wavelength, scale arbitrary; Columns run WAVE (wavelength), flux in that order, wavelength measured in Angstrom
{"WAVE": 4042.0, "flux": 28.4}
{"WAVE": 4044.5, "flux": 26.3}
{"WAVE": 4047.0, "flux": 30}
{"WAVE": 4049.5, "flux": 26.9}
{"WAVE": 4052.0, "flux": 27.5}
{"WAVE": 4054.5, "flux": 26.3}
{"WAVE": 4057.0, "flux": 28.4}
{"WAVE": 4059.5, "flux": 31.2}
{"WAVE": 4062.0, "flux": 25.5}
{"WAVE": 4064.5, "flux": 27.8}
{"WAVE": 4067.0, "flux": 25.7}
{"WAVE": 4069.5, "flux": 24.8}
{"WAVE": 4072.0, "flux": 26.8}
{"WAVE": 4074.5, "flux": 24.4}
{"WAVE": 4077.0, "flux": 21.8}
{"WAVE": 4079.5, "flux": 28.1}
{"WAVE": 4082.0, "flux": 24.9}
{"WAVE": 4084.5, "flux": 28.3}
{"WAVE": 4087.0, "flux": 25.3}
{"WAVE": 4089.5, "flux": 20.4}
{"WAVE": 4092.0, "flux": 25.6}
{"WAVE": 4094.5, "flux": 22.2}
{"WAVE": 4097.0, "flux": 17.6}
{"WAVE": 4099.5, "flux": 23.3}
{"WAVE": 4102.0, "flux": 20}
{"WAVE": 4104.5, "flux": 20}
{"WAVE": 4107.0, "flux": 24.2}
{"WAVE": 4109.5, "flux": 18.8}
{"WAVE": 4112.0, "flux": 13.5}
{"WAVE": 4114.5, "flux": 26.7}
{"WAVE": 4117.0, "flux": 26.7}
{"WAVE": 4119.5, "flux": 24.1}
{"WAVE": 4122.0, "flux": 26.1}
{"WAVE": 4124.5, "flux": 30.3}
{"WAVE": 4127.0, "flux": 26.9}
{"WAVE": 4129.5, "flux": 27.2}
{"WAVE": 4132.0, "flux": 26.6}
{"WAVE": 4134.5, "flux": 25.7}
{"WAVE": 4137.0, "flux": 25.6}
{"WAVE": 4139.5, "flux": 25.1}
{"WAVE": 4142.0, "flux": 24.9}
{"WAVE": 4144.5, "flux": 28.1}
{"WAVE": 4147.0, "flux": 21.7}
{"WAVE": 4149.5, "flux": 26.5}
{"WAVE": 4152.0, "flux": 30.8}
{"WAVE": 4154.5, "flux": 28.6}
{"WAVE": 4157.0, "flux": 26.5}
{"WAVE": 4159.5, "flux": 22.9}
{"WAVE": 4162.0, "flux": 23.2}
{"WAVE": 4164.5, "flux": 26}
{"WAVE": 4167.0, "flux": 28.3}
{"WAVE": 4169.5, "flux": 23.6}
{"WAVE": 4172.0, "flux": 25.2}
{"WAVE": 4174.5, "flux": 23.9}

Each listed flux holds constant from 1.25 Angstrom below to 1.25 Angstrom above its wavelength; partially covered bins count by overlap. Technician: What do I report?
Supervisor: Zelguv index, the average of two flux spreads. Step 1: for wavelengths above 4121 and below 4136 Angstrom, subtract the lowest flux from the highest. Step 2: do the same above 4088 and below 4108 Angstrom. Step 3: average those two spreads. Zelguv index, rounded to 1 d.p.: 6.3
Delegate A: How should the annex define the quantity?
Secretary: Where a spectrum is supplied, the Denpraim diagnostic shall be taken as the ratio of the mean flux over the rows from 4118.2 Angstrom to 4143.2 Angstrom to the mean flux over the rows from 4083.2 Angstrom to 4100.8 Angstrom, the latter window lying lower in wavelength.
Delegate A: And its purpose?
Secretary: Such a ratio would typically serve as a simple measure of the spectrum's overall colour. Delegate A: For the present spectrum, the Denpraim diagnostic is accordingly 1.13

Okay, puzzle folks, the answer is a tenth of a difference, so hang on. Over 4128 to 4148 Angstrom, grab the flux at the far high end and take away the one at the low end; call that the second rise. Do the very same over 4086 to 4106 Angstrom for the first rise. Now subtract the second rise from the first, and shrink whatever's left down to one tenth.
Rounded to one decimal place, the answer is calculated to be 0.0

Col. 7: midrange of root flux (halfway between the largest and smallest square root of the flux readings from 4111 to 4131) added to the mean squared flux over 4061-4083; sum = 660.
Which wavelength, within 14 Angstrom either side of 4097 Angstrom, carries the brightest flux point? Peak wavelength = 4084.5 Angstrom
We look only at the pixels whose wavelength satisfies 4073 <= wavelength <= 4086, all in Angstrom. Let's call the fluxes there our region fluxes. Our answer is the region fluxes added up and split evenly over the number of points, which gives 25.5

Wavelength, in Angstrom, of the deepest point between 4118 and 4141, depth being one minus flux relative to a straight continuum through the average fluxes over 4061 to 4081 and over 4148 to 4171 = 4119.5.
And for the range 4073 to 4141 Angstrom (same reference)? 4112.0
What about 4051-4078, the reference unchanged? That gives 4077.0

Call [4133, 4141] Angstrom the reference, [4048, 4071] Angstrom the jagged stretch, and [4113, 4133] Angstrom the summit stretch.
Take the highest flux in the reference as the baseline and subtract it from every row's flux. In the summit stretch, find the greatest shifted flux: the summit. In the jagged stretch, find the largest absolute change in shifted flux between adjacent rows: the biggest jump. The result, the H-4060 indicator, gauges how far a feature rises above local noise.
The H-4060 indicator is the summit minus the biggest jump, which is -1.1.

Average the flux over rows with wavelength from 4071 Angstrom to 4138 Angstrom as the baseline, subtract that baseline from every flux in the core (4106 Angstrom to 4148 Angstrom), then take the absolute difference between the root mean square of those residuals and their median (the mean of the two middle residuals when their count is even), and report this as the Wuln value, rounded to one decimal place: 2.2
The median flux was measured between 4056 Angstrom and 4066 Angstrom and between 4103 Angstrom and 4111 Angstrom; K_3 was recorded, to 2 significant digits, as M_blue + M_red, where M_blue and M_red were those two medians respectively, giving 48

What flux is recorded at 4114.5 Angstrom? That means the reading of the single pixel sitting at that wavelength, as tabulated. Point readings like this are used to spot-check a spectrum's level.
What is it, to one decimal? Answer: 26.7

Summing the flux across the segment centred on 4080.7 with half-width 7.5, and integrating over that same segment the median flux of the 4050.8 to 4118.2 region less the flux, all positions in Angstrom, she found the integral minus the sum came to -155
